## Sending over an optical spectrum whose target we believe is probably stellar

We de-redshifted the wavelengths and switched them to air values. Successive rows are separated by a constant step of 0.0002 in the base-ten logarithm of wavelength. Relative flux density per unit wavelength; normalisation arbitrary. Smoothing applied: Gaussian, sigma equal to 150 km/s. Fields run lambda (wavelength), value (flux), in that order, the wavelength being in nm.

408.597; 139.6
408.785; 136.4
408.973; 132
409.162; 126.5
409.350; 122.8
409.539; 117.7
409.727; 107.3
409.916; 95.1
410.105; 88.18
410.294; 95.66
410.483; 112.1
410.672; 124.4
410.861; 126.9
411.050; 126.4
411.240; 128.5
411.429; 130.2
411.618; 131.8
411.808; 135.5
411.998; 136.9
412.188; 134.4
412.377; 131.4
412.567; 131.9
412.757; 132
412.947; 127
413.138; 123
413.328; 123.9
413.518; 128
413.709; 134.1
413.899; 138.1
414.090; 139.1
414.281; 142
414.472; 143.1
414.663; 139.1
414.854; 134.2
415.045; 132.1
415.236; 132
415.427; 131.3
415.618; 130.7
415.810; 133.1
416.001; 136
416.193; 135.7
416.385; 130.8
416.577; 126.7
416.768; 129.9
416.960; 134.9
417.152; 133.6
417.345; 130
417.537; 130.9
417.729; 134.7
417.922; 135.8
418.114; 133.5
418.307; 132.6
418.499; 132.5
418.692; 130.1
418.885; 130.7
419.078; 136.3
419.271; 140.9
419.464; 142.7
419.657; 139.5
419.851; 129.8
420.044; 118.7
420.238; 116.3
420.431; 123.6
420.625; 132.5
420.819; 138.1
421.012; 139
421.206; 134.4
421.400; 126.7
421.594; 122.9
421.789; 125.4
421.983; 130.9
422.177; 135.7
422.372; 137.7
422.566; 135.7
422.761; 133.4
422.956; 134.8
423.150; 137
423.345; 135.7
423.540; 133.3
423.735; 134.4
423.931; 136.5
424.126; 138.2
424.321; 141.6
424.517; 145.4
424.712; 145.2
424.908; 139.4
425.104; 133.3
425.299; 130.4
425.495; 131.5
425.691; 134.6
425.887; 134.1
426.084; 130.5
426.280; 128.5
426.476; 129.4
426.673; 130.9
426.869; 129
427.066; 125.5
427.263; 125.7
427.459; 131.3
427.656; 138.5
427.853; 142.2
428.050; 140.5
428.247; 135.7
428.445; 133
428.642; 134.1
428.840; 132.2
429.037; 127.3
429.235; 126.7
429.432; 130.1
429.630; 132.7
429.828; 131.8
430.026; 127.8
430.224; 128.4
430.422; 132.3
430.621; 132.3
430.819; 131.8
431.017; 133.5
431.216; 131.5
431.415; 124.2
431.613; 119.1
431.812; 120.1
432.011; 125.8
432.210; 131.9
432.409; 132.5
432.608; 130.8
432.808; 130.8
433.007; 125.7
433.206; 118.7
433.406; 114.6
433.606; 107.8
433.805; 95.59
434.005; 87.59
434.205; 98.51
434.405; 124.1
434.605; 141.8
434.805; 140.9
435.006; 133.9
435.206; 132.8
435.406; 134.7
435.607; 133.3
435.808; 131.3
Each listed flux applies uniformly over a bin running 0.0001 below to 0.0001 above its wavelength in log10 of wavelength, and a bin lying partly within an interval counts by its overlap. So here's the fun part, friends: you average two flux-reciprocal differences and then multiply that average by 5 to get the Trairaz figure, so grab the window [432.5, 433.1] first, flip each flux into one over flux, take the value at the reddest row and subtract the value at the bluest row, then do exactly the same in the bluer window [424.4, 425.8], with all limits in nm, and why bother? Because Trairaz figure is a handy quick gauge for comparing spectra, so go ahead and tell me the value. 0.0022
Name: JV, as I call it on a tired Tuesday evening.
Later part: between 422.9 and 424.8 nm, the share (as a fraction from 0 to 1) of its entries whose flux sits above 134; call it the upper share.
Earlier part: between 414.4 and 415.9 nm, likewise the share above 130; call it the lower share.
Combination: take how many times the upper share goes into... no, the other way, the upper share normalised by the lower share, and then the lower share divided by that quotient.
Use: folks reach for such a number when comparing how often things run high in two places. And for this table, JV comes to 1.1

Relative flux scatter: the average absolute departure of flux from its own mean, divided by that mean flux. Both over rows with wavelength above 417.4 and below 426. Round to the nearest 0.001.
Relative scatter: 0.033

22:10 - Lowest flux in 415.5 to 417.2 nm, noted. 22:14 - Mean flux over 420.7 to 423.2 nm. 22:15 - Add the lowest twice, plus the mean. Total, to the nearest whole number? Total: 387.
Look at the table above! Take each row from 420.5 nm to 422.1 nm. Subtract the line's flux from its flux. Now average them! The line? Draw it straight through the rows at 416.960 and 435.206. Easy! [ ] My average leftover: -3.2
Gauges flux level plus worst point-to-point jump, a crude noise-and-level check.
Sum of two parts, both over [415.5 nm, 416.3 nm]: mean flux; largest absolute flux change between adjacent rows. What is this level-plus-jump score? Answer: 137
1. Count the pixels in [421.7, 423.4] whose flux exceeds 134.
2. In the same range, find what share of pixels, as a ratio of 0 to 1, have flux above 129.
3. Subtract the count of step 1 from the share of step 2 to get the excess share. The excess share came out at -5.1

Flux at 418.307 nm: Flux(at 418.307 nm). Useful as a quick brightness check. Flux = 132.6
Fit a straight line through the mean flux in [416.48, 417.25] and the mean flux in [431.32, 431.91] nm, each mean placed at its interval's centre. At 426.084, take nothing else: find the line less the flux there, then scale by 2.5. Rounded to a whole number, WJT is -14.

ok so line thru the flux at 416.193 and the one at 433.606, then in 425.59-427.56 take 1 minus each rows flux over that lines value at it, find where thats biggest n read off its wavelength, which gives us 427.066 nm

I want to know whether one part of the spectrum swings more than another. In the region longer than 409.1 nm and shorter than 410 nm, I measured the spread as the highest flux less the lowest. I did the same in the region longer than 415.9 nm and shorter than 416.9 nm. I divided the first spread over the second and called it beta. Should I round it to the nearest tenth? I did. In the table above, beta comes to 3.4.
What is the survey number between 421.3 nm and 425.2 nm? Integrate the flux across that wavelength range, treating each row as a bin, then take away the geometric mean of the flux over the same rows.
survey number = 392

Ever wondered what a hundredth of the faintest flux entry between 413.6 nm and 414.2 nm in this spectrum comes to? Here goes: 1.34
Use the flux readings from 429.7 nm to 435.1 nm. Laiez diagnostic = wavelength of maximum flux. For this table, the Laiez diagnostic 434.605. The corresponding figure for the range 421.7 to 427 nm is 424.517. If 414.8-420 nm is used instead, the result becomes 419.464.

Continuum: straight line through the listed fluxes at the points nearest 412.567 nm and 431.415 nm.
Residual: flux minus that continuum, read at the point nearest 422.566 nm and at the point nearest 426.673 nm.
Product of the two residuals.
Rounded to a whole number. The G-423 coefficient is 38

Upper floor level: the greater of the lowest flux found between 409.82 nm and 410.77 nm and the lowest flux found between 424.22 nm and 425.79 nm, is 130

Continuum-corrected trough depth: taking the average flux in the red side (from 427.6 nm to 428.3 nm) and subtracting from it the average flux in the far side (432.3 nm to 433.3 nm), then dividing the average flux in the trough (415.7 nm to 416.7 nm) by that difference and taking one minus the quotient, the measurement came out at -10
